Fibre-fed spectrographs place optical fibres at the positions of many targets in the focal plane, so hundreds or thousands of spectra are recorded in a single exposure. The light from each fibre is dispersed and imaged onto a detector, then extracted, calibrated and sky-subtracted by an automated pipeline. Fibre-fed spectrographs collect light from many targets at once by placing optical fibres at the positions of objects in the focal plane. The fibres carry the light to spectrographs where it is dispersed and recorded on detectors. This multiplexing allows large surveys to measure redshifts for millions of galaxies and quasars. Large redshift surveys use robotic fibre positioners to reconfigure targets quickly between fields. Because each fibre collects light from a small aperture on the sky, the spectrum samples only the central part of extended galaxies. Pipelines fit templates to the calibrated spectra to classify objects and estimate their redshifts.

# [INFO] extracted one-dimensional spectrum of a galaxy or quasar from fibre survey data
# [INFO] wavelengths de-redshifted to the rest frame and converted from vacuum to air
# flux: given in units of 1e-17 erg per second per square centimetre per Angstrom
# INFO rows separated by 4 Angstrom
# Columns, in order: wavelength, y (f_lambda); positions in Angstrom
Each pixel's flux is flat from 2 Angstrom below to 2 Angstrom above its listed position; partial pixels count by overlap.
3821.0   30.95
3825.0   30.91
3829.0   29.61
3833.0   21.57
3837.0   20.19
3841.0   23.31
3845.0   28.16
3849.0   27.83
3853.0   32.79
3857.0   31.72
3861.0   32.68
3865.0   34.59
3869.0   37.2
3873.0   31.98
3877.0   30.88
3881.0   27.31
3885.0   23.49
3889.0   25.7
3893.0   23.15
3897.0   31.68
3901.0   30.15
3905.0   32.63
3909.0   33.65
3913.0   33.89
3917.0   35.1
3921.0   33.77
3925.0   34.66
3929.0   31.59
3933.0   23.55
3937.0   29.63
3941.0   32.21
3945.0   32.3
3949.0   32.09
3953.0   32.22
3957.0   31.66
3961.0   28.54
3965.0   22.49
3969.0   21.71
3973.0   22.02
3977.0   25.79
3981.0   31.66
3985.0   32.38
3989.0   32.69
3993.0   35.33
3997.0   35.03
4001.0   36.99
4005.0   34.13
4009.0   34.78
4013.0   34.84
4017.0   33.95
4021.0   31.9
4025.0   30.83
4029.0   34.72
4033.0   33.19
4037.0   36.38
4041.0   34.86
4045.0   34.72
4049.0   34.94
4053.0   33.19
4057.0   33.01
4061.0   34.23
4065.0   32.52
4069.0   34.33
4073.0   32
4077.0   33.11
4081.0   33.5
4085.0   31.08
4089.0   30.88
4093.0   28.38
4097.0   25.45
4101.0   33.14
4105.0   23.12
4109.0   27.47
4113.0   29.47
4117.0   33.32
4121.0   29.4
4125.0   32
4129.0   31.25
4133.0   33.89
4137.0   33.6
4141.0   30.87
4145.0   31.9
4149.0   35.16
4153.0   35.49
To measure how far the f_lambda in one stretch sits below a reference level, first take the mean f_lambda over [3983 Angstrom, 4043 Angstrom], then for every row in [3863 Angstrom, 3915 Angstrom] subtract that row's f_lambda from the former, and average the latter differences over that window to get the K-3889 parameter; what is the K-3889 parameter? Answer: 3.6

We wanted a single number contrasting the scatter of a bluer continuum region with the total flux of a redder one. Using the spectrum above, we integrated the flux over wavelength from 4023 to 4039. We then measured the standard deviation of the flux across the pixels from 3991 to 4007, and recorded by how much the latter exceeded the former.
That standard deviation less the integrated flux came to -539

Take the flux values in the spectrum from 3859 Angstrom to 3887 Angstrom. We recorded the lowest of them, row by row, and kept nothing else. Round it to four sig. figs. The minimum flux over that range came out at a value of 23.49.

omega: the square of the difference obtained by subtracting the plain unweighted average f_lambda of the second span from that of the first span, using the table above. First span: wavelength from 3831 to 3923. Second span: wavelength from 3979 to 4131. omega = 7.6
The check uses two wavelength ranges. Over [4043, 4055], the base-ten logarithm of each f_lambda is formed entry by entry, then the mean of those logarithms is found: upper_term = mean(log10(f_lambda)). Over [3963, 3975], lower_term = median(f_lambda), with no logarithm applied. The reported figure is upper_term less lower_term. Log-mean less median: -20.5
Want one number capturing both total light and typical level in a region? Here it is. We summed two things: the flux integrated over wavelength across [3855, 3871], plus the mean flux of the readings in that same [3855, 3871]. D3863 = 579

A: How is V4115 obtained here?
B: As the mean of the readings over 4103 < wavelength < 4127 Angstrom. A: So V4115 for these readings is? 29.1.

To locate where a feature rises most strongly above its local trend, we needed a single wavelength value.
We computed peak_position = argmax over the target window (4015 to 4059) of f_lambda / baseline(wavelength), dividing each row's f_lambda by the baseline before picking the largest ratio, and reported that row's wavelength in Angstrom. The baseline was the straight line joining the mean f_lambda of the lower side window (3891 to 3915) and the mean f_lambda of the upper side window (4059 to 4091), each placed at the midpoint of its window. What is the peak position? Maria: 4037.0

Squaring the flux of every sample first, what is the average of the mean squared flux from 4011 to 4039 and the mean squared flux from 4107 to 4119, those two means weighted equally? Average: 1024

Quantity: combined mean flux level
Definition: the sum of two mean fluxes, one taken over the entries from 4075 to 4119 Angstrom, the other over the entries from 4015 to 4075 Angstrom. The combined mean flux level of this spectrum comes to 63.6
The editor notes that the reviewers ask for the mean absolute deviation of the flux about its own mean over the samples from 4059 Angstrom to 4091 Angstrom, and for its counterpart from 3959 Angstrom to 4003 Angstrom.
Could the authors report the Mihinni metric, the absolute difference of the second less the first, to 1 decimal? 3.8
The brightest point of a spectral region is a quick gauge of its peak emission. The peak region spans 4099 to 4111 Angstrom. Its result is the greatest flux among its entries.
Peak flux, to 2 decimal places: 33.14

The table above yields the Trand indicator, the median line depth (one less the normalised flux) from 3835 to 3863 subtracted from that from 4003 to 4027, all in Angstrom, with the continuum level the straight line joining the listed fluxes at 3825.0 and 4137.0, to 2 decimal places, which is -0.14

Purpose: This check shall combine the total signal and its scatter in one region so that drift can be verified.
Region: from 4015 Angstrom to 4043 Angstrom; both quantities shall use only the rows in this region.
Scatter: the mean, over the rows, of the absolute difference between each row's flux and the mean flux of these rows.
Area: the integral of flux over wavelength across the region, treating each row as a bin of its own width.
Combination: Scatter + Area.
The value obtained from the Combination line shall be 945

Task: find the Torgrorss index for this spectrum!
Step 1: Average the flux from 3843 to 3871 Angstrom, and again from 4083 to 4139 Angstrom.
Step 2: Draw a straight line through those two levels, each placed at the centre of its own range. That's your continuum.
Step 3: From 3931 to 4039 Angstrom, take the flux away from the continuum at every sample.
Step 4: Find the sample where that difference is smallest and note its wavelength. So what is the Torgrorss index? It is 4001.0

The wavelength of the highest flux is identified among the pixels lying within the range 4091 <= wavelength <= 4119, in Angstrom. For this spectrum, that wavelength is 4117.0 Angstrom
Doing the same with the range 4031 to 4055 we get 4037.0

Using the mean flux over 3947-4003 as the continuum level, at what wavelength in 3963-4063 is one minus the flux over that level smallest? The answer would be 4001.0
